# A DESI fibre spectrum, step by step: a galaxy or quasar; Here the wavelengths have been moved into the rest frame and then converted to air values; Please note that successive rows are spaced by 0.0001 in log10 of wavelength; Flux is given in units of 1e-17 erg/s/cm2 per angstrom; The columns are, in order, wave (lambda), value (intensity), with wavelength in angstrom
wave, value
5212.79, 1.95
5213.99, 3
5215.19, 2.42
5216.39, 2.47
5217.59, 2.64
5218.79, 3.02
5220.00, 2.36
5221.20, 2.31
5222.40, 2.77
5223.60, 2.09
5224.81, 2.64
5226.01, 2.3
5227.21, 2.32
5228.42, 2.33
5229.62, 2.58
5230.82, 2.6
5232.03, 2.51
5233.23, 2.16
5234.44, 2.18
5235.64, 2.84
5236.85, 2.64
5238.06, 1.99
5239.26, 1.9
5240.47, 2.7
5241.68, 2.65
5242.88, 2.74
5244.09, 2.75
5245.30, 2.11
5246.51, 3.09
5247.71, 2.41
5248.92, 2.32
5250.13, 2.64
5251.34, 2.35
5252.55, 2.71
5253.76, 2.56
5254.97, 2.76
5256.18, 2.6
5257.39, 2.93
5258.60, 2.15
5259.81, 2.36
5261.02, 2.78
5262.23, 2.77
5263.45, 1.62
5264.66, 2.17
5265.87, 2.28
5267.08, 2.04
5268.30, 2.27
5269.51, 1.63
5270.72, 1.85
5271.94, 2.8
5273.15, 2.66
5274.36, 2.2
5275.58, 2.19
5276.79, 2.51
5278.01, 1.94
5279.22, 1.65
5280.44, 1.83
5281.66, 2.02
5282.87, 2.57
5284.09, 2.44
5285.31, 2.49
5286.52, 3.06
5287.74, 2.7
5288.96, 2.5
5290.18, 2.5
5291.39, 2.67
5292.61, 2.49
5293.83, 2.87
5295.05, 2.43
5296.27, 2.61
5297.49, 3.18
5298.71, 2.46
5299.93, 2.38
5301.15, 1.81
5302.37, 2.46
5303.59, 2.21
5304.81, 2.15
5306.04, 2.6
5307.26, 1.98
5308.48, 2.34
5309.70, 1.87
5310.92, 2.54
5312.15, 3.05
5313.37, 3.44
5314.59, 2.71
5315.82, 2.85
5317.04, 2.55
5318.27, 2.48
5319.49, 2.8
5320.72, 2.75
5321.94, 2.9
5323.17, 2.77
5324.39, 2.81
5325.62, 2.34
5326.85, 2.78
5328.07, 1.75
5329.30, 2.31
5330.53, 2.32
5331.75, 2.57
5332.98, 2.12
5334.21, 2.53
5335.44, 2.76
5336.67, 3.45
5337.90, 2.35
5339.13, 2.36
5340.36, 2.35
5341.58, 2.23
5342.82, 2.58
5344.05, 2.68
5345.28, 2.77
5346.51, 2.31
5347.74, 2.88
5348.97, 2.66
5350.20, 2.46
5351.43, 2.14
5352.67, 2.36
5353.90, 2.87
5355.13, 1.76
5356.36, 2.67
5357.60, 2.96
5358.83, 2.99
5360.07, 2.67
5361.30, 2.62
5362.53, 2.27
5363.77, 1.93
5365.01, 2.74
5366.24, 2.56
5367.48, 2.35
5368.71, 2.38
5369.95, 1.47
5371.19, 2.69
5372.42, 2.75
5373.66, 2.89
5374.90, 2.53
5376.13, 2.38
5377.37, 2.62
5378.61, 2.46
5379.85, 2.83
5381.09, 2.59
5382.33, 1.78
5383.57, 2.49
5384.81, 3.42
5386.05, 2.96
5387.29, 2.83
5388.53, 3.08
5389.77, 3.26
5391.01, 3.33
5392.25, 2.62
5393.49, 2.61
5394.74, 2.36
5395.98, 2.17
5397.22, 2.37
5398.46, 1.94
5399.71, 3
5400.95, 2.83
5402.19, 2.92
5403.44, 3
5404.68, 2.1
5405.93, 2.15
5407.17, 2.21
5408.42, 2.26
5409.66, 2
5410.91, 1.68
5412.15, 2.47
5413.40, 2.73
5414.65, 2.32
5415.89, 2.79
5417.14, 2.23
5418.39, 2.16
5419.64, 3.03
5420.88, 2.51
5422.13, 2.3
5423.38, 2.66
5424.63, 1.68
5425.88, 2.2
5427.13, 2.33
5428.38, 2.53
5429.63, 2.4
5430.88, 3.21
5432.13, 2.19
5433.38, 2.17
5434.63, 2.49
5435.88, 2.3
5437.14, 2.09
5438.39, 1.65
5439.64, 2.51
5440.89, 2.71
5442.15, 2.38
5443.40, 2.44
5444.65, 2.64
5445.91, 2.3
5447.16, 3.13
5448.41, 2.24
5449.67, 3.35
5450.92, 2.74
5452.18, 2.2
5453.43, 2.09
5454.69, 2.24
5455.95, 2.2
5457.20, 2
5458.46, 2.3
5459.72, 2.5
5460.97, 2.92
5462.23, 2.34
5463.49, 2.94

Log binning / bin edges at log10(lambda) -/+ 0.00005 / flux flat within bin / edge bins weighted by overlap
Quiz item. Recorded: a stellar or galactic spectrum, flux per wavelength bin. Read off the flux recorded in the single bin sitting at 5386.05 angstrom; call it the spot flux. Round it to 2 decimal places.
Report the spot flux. 2.96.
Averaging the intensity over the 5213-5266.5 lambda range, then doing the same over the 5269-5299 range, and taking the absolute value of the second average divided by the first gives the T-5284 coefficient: 0.97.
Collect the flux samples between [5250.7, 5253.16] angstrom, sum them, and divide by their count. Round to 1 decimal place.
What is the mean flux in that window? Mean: 2.5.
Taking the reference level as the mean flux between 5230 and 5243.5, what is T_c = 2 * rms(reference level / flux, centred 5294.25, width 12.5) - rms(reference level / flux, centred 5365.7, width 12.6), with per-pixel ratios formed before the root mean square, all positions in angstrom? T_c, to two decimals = 0.80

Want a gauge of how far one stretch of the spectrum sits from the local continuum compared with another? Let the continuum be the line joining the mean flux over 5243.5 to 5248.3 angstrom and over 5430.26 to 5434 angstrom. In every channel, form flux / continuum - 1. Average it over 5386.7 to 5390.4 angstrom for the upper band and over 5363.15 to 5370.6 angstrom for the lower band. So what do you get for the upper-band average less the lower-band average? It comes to 0.33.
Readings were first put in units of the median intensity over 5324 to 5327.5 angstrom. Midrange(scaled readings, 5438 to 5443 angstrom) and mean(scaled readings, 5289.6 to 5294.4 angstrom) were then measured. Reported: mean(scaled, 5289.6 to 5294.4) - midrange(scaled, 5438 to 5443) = 0.16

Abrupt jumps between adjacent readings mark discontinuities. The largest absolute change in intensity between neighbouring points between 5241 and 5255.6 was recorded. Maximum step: 0.98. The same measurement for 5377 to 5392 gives 0.93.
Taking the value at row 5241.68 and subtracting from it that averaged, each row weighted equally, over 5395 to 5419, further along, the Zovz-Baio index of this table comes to 0.26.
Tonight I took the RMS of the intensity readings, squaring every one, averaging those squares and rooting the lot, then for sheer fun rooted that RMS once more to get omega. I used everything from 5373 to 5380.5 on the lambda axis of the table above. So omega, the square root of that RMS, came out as 1.62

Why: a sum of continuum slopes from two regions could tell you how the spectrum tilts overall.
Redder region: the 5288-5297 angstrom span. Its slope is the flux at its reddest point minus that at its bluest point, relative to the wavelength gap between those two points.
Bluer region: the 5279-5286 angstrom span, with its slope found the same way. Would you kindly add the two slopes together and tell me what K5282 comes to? 0.15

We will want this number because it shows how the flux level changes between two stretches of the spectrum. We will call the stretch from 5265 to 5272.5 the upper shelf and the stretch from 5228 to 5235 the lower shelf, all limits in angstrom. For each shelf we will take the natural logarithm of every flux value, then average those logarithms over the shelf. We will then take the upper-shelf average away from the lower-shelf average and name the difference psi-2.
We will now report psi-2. 0.12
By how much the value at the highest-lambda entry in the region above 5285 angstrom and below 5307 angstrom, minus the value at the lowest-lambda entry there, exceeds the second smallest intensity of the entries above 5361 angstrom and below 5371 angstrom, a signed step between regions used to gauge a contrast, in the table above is -1.82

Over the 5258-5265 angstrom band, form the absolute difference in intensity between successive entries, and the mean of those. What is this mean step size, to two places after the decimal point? 0.47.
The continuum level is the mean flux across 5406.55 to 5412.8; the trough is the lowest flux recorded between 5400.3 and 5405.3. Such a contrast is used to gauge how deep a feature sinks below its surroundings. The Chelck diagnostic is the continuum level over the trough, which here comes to 1.01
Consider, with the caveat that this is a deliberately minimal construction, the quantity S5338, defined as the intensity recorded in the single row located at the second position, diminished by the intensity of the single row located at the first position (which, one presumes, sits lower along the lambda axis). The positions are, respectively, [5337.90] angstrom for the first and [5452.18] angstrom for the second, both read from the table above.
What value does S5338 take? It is -0.15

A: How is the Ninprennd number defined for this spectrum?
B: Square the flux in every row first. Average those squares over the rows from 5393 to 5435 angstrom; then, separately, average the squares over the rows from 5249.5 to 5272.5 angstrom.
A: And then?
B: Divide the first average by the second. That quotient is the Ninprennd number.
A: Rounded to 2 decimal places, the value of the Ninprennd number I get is 1.02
